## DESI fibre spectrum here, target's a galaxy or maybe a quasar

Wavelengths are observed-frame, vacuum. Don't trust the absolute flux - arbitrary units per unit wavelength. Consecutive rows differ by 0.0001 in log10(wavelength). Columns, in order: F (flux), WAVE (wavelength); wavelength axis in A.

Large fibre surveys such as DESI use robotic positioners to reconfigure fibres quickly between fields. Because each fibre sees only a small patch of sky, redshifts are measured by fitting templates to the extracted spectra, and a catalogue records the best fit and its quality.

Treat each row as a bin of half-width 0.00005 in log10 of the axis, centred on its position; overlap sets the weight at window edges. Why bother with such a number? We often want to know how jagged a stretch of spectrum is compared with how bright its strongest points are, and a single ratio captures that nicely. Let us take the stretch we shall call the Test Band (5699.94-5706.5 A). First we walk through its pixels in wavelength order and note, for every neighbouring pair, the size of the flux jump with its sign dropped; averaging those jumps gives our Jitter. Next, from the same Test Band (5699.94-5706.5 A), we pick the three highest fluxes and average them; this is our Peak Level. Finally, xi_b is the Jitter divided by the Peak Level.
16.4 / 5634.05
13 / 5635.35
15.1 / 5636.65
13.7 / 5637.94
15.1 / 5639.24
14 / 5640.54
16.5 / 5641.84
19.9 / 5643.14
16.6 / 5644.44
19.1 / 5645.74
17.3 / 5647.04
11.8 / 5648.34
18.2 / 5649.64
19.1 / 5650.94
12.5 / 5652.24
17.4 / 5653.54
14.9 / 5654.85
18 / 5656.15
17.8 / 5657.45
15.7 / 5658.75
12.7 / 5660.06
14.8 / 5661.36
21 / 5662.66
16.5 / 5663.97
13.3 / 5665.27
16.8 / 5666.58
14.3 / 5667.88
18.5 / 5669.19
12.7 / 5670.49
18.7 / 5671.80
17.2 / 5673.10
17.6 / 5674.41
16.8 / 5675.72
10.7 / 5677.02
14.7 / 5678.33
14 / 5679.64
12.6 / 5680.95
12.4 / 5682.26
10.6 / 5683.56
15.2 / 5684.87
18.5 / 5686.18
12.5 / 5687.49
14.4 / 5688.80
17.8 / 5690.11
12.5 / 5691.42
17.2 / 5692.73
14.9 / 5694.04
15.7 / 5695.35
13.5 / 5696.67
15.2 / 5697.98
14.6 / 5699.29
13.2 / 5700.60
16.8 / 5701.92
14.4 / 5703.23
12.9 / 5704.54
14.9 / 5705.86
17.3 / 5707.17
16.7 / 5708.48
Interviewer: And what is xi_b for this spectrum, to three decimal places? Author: 0.155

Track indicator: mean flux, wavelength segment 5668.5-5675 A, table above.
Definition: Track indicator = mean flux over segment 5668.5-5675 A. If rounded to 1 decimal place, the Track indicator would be 16.9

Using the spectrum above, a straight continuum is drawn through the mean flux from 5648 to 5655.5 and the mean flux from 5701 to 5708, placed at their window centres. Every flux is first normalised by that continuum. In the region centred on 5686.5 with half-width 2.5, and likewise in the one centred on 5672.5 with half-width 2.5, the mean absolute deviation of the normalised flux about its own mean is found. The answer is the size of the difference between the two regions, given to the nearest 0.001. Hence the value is 0.015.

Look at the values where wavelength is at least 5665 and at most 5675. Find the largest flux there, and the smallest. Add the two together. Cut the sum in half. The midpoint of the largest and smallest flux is 15.7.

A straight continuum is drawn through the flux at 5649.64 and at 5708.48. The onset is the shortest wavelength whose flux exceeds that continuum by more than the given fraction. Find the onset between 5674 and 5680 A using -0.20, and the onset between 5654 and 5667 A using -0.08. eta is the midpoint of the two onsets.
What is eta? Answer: 5665.3 A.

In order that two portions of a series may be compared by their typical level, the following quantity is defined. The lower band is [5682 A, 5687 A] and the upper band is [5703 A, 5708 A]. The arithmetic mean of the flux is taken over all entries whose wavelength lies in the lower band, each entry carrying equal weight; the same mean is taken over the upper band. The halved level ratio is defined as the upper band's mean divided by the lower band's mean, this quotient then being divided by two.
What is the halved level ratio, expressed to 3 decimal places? 0.525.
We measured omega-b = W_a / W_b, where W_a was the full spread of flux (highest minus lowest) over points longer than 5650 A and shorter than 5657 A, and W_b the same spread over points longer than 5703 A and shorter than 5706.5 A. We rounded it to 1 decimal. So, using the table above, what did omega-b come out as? 3.3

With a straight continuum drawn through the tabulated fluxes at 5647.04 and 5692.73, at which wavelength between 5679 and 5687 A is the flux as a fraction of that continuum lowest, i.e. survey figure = 5683.56 A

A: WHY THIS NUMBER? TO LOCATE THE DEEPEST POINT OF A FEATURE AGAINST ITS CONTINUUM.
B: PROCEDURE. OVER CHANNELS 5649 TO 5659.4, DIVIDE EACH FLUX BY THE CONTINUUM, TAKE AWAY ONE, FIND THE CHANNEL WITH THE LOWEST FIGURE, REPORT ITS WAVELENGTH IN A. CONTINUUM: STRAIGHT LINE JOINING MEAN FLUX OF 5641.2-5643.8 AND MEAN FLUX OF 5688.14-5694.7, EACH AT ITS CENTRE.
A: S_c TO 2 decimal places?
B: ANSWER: 5652.24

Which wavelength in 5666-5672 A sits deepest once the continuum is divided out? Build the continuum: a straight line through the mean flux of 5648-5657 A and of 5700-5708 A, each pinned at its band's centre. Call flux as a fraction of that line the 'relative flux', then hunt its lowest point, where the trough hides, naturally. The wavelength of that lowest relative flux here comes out 5670.49 A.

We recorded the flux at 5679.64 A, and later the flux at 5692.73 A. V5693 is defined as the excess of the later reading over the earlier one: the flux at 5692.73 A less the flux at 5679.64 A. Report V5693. 3.2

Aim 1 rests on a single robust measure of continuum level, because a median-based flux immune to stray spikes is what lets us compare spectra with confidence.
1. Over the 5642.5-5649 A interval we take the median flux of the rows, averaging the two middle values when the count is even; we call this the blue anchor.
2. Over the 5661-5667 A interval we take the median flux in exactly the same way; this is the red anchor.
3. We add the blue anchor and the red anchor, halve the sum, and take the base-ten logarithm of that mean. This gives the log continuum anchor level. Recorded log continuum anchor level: 1.23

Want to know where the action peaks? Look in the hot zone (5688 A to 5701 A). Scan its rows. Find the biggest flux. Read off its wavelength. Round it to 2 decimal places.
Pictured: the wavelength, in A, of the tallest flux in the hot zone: 5690.11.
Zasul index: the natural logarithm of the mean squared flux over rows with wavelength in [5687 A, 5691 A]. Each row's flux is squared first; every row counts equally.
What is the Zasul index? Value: 5.42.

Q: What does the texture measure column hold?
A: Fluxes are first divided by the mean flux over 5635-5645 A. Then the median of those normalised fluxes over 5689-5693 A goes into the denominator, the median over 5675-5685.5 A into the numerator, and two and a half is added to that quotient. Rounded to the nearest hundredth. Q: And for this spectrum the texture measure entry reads 3.27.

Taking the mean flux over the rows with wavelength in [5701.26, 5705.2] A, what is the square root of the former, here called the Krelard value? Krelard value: 3.83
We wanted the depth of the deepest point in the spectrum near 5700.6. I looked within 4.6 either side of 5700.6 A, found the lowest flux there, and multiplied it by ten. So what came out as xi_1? 129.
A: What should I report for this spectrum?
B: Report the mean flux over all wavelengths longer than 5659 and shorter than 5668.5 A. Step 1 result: 15.63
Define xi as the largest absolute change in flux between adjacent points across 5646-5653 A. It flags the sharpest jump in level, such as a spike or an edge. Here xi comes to 7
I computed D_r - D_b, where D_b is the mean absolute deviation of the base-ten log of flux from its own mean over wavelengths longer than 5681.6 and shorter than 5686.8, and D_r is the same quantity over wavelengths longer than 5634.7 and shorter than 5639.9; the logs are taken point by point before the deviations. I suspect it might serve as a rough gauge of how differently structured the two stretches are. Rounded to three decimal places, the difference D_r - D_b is -0.056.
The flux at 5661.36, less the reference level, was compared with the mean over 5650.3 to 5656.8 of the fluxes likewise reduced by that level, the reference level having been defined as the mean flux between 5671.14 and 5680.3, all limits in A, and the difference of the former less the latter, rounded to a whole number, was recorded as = -2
